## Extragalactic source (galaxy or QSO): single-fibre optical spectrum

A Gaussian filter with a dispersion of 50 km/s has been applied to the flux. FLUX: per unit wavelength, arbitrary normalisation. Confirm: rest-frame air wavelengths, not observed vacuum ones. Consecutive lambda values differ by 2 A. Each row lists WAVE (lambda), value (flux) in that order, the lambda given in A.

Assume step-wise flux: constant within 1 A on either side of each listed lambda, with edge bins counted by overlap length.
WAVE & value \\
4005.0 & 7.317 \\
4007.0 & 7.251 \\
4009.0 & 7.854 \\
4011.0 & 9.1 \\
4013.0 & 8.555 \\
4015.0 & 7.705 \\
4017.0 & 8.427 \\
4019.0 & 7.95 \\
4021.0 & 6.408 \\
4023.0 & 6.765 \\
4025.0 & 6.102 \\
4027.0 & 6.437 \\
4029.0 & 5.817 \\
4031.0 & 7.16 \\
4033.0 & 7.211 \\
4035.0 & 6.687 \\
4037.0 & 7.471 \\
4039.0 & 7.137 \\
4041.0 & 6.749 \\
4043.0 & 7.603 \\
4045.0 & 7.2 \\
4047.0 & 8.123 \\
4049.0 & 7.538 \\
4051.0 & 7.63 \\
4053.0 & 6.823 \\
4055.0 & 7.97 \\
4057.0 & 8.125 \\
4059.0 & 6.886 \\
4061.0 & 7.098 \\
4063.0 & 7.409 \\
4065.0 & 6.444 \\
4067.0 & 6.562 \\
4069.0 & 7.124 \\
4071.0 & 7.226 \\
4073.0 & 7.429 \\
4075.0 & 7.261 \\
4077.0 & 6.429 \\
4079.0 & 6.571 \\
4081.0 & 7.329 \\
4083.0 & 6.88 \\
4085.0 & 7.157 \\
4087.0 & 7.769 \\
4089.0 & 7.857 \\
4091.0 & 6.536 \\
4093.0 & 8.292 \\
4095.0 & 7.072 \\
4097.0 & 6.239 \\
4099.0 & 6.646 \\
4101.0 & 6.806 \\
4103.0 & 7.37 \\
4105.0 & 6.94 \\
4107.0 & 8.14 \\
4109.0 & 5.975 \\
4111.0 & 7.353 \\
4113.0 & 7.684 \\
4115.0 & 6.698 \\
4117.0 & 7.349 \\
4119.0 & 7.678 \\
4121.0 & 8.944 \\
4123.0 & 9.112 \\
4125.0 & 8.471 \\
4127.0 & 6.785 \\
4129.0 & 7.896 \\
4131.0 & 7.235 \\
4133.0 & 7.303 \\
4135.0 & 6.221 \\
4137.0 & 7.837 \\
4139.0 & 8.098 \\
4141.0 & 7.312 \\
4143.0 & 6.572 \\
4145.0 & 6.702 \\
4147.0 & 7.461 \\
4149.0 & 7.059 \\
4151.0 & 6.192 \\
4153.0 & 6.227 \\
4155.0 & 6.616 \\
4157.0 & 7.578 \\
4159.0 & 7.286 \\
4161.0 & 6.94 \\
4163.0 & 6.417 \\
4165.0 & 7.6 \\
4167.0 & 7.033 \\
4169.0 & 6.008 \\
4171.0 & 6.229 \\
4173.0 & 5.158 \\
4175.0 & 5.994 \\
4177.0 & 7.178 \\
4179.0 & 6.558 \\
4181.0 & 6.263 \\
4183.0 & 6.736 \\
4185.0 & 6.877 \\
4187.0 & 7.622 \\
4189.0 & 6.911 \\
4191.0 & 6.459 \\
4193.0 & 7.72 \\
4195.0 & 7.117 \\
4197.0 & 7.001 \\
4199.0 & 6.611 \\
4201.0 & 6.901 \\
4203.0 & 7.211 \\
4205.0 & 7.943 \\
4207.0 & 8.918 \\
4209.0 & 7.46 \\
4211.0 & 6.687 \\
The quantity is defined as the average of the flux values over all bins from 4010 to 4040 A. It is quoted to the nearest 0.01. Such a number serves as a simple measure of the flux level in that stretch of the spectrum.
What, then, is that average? 7.26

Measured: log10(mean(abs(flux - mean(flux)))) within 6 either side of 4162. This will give -0.46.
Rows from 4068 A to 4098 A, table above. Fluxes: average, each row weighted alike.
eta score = 7.14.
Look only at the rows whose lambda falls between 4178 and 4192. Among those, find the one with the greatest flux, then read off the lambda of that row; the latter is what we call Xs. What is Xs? 4187.0 A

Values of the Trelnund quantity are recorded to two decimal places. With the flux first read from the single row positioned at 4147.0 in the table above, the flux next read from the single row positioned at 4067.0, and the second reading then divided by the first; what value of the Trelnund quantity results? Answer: 0.88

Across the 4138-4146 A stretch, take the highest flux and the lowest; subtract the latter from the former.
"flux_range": 1.5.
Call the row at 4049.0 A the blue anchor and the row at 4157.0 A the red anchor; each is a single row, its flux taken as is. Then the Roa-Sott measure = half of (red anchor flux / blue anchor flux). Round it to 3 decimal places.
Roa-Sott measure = 0.503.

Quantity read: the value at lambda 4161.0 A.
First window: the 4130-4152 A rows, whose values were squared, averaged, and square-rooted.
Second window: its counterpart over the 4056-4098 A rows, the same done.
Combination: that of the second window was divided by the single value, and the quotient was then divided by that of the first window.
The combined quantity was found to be 0.145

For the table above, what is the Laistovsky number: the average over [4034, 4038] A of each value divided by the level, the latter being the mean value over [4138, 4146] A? 0.99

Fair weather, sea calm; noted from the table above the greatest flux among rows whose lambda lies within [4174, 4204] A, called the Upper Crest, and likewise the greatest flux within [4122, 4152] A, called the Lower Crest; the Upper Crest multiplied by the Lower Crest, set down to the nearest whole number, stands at 70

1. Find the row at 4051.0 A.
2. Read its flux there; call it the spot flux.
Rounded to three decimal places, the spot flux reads 7.630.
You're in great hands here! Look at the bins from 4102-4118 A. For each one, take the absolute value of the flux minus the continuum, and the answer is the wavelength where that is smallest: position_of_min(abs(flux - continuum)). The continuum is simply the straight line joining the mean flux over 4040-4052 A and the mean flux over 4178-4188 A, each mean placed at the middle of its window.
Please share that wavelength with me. 4103.0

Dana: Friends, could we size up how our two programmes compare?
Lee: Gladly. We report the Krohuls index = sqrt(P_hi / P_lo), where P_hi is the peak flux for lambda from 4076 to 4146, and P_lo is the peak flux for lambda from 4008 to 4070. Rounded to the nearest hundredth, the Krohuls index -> 1.00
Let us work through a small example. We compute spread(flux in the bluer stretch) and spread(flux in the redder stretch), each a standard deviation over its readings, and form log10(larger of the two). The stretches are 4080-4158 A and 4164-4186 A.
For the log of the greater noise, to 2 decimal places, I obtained -0.13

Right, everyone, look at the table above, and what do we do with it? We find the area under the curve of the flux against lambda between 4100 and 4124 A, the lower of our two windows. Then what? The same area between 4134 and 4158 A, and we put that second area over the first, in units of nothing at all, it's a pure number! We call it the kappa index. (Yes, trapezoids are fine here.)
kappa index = 0.93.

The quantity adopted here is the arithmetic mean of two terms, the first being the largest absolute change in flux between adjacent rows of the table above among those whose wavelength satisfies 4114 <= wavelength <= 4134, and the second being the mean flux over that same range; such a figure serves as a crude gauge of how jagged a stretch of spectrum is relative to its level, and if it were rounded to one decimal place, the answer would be 4.7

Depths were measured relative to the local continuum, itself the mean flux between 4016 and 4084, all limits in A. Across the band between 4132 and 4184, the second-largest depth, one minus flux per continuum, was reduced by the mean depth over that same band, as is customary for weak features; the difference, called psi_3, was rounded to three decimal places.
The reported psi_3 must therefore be 0.112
